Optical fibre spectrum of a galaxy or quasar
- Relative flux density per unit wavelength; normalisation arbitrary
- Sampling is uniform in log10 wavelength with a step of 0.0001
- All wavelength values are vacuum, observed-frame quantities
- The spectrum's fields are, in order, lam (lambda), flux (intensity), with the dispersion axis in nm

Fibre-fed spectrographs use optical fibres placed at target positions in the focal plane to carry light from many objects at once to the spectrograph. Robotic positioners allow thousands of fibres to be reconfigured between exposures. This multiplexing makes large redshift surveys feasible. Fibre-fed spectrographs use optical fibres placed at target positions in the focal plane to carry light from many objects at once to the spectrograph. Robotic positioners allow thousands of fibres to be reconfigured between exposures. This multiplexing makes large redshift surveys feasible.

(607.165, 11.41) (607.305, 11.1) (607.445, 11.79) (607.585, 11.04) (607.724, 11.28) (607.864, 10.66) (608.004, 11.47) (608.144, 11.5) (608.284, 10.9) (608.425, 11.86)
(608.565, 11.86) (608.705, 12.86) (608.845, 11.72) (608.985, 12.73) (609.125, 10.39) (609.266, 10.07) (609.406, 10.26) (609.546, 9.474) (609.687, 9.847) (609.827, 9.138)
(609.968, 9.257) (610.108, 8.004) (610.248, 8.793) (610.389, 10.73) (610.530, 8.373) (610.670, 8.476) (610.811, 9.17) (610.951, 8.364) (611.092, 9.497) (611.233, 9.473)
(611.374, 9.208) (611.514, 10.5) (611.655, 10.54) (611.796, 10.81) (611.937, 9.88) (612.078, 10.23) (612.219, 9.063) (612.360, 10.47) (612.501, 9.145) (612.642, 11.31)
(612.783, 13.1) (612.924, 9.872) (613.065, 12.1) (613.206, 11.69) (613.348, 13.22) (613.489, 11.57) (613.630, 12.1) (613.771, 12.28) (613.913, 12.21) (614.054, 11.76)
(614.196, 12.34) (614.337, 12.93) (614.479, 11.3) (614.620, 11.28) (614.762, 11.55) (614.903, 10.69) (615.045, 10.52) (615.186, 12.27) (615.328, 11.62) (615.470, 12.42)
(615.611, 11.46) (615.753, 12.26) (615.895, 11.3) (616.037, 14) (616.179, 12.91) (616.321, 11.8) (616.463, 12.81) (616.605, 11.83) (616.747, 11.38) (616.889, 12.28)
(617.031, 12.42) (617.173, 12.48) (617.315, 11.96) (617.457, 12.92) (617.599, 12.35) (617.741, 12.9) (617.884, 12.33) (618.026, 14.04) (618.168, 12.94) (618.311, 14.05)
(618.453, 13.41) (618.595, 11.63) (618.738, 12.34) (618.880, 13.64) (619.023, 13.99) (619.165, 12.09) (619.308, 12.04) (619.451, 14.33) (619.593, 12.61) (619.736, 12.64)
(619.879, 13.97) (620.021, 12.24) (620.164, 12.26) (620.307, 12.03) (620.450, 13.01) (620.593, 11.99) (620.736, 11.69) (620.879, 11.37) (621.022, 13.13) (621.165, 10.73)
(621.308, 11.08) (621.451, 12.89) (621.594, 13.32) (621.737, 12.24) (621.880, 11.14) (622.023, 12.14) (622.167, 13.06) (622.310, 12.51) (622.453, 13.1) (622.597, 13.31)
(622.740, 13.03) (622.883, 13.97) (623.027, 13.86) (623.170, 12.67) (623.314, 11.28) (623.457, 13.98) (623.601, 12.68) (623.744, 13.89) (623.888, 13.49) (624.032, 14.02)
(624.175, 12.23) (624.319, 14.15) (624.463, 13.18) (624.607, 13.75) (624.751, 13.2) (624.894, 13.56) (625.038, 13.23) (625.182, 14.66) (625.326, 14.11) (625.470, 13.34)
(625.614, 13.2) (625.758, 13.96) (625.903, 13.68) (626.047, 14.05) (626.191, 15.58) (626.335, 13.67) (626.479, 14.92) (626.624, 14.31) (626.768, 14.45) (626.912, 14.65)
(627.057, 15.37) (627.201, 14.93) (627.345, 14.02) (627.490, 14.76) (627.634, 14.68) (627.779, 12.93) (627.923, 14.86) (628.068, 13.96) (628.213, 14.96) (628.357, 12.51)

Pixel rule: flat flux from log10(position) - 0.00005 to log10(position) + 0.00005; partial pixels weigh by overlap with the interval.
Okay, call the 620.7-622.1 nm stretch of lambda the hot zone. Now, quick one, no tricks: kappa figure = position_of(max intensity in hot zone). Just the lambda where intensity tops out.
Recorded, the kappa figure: 621.594 nm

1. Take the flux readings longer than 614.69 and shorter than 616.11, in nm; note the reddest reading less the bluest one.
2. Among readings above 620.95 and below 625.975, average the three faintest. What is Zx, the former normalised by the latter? 0.2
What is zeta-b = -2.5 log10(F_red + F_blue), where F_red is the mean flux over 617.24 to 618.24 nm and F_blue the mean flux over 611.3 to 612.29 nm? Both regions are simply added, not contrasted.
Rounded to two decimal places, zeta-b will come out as -3.40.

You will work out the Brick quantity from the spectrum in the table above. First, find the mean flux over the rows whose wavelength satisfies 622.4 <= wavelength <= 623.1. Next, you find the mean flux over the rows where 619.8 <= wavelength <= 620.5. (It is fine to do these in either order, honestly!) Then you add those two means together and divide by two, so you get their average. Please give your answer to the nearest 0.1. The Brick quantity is 13.1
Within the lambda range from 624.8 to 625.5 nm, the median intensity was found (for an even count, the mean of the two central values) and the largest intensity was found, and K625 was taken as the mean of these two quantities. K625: 14.1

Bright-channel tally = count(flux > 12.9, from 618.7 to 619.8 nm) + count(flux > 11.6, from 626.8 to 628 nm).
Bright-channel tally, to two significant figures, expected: 11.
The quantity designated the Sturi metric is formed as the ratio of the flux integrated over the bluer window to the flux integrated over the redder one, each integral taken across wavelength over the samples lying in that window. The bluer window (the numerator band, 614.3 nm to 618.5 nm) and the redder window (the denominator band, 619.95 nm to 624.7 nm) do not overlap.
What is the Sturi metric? 0.9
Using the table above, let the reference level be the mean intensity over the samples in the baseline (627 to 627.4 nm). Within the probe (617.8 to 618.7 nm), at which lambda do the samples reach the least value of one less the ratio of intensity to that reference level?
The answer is 618.311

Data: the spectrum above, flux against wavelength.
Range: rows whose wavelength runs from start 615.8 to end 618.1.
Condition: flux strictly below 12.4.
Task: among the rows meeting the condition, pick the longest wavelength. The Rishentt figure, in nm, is 617.884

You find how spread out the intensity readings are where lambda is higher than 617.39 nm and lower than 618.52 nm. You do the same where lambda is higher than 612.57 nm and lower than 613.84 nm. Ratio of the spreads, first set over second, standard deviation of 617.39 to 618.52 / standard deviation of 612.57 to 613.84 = 0.7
